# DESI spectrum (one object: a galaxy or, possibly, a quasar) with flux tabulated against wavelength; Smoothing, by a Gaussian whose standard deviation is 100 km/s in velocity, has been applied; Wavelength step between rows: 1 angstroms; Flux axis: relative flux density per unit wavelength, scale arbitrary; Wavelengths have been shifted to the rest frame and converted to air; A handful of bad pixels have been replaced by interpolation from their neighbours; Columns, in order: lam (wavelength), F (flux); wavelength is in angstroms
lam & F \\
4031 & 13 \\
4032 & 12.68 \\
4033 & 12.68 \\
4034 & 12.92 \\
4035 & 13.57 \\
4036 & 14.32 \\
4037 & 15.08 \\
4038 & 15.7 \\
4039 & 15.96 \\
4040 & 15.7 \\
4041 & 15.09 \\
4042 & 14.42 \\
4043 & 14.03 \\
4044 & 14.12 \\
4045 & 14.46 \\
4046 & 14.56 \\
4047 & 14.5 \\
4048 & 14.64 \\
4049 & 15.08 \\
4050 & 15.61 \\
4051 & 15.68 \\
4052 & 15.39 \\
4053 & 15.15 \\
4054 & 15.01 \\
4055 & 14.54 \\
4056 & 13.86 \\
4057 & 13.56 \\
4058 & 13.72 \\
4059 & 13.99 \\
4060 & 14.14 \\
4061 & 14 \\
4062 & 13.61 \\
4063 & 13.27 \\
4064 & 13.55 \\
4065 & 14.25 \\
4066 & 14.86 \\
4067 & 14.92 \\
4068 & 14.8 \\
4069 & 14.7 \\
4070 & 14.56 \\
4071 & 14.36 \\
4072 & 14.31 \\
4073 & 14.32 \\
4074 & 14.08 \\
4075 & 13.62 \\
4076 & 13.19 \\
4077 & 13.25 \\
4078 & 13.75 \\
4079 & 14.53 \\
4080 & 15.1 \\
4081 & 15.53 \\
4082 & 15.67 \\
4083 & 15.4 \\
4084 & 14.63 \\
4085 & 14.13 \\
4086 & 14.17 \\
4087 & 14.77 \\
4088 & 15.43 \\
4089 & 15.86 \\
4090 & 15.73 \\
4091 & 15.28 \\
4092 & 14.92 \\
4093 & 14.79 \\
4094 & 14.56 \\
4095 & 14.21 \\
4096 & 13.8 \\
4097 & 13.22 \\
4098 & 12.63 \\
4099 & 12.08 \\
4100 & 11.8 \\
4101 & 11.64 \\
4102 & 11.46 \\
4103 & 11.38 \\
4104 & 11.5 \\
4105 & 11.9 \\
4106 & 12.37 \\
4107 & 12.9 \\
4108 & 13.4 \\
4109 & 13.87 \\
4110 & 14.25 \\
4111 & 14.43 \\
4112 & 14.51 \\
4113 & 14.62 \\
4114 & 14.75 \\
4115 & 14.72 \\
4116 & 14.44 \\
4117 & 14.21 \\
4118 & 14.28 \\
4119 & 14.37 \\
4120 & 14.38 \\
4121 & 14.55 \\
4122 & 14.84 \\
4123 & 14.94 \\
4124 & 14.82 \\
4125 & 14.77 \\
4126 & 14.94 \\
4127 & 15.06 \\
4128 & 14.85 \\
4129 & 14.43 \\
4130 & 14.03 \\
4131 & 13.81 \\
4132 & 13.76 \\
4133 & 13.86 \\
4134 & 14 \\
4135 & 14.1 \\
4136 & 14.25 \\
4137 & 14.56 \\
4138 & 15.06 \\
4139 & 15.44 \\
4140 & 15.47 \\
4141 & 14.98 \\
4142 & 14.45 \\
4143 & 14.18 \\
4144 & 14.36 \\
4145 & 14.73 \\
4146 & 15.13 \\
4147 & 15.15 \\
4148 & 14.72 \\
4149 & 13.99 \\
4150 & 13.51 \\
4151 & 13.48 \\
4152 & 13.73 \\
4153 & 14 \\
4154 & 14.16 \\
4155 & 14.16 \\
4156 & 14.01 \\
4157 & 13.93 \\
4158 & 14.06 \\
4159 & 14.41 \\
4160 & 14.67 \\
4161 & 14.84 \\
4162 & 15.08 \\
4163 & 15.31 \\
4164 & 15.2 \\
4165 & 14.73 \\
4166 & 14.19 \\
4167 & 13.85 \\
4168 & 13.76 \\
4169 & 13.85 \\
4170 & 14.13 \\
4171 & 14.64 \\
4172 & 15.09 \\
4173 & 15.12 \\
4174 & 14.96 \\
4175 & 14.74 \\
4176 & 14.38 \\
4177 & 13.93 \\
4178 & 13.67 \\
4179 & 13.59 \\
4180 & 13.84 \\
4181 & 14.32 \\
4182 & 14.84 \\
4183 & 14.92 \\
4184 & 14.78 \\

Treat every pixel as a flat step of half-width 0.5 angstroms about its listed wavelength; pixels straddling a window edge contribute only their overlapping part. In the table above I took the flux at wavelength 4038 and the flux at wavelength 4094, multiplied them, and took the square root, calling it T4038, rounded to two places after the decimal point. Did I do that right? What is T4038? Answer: 15.12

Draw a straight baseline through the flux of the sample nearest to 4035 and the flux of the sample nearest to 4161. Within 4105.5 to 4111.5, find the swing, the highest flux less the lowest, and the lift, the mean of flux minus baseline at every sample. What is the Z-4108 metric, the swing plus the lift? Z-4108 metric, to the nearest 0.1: 1.3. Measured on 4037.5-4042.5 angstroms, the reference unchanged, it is 3.3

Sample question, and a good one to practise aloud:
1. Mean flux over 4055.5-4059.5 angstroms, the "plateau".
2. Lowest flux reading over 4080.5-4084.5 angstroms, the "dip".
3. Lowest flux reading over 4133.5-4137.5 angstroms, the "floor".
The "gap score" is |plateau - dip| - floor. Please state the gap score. -13.2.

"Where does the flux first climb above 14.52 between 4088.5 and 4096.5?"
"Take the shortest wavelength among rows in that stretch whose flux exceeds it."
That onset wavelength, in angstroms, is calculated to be 4089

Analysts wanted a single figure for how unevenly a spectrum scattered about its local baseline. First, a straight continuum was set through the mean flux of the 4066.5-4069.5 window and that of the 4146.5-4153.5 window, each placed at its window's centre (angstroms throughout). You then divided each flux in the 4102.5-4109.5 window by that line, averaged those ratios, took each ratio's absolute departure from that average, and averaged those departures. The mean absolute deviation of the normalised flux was 0.055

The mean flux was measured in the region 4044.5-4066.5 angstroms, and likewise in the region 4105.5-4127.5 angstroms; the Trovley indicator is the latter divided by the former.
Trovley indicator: 0.99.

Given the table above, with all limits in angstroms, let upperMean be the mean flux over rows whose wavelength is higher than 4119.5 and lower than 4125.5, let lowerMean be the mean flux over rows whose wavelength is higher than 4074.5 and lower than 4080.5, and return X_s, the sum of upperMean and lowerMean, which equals 28.6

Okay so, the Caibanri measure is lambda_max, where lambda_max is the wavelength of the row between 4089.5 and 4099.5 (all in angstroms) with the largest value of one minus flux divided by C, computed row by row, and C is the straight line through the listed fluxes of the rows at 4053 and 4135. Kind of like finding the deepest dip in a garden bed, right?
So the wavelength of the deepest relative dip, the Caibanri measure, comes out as 4099 angstroms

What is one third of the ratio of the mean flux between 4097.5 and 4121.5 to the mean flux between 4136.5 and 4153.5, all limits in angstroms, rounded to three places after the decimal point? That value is 0.306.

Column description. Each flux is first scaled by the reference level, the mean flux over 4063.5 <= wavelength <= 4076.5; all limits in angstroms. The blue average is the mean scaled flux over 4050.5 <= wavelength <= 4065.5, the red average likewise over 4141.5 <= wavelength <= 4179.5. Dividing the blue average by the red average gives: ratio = 0.99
